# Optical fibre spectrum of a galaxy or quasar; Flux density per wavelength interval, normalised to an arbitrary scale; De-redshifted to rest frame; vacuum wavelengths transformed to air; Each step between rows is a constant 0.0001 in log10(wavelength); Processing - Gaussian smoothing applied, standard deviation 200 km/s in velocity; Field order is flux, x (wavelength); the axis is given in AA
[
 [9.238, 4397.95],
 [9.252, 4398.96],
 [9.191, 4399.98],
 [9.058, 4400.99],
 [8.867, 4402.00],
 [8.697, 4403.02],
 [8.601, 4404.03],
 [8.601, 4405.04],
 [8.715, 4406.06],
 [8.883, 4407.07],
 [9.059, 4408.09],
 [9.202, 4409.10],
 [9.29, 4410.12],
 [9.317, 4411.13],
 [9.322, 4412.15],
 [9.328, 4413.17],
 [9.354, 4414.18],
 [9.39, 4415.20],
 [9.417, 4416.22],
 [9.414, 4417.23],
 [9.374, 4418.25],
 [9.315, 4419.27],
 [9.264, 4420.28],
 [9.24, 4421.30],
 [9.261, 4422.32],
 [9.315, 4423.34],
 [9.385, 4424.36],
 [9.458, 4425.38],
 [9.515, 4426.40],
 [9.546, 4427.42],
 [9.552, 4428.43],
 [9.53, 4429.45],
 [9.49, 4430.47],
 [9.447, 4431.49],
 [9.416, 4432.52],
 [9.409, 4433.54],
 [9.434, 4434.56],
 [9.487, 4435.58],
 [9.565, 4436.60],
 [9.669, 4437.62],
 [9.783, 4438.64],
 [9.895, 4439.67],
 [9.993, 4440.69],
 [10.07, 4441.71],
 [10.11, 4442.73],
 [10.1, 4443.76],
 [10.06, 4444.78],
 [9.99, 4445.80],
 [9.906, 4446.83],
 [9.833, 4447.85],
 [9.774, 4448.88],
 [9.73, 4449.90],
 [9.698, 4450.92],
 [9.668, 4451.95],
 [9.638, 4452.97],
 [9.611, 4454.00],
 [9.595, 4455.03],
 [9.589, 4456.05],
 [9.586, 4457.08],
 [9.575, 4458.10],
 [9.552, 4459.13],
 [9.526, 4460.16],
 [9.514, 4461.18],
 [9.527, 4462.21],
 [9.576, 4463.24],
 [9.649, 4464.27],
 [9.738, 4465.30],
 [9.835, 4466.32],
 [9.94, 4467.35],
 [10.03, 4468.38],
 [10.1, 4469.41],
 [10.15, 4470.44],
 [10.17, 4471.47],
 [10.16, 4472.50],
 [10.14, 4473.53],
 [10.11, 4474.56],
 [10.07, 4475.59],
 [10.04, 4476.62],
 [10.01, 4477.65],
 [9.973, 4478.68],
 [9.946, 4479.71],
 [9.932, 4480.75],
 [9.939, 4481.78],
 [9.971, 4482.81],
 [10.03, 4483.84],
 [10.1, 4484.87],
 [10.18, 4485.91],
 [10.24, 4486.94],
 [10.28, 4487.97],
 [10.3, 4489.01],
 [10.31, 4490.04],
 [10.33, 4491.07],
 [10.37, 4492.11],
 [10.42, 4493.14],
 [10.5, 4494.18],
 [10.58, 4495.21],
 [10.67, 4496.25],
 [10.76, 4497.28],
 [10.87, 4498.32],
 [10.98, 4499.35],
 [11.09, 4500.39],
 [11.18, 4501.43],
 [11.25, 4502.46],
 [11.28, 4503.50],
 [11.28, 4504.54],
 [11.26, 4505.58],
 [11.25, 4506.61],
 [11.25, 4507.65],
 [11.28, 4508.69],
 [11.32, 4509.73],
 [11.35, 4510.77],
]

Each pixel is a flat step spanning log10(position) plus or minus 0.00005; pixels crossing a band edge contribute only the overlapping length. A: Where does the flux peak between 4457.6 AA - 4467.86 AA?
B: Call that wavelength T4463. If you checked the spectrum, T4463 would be 4467.35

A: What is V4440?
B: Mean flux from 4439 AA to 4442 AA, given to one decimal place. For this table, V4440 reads 10.0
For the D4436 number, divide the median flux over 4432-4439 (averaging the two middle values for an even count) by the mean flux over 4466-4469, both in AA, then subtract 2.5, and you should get -1.55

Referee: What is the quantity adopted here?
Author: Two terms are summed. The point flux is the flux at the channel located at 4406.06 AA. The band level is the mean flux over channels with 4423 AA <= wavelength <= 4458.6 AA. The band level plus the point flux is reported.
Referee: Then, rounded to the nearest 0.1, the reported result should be 18.4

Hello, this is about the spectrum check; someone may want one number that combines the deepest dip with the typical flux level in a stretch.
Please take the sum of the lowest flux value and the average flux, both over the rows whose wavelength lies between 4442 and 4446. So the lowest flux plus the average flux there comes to 20.1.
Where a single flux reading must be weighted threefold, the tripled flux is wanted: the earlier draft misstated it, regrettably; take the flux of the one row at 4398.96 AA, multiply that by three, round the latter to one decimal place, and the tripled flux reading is 27.8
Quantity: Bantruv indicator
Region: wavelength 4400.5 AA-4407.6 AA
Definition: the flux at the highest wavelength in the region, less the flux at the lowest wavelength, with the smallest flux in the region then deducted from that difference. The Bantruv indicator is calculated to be -8.8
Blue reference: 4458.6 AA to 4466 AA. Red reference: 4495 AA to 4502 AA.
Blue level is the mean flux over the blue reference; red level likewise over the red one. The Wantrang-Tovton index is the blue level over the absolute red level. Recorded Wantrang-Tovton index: 0.88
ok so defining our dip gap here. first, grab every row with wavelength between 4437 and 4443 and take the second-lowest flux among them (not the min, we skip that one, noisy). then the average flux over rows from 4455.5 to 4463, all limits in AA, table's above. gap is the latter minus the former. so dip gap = -0.2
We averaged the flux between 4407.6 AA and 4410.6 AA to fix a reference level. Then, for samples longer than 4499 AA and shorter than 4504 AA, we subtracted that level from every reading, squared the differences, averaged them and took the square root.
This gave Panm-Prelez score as 2.0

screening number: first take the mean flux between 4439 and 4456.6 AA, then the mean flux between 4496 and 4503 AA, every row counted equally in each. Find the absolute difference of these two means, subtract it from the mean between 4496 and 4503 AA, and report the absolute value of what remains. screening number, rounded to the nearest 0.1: 9.8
